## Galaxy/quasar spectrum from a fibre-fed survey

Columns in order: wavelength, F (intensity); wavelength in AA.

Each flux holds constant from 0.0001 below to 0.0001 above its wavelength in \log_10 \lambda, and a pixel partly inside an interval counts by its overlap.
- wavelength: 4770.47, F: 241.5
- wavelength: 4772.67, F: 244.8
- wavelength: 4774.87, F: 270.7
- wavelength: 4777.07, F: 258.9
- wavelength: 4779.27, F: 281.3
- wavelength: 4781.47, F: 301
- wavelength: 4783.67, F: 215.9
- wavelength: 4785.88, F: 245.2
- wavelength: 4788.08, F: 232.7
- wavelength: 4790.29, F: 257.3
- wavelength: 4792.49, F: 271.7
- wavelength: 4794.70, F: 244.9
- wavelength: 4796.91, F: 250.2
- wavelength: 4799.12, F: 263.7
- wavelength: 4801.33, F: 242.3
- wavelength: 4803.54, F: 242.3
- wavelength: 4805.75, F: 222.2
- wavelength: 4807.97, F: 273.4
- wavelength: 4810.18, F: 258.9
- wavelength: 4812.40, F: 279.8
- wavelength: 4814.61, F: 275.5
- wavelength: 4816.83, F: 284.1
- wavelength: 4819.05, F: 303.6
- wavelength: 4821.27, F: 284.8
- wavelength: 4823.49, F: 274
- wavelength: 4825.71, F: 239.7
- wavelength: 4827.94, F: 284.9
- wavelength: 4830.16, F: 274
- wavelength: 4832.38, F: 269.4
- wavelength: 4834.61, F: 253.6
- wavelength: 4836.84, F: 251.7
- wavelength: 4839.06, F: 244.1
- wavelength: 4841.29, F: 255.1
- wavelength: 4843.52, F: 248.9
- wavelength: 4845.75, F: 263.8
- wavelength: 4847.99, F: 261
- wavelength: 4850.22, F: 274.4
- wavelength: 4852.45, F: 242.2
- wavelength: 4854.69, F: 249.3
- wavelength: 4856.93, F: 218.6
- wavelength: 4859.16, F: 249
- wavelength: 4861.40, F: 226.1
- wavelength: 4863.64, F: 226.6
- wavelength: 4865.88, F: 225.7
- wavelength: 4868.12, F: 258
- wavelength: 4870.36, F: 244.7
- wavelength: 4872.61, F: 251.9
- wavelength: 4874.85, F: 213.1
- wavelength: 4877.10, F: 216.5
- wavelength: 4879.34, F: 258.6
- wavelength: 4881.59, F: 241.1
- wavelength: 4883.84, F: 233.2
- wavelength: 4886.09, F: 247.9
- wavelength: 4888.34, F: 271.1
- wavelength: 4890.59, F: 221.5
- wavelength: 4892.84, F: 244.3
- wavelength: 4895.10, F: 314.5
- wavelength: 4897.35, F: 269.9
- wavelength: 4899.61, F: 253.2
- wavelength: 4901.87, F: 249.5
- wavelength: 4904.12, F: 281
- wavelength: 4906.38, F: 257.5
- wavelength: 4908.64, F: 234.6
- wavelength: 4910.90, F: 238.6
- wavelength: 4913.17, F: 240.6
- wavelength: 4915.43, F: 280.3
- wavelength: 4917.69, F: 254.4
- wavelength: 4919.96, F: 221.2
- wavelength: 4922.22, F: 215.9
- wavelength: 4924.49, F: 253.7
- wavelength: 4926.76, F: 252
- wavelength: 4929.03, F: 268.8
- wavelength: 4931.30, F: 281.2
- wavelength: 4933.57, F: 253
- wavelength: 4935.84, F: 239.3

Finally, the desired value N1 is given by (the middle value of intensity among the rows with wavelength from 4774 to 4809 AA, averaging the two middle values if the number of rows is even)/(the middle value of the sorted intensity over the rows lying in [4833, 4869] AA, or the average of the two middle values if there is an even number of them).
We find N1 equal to 1.02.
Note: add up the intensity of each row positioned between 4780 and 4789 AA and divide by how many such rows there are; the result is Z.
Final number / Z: 249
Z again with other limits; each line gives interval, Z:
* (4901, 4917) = 255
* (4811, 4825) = 284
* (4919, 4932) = 249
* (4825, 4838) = 262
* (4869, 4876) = 237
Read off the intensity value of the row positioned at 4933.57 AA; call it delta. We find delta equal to 253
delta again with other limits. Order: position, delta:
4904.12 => 281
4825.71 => 239.7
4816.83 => 284.1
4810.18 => 258.9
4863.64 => 226.6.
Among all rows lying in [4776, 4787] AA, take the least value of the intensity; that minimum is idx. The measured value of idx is 215.9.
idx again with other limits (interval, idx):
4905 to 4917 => 234.6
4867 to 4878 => 213.1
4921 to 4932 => 215.9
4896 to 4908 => 249.5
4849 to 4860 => 218.6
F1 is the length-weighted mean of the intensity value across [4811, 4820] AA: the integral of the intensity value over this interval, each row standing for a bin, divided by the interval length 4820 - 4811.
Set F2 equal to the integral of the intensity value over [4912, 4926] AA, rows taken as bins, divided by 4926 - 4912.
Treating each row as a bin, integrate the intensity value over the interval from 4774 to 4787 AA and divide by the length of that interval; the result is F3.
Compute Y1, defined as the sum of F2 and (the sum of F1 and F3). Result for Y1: 791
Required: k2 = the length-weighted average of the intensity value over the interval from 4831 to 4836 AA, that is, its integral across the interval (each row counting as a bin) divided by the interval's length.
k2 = 262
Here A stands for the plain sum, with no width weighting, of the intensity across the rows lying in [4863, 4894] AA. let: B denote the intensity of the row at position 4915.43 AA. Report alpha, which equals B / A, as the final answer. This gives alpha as 0.084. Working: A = 3354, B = 280.3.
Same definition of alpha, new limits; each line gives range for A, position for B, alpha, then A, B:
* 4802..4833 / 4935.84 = 0.064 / 3767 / 239.3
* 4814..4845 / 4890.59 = 0.059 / 3743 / 221.5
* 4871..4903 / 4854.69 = 0.072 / 3486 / 249.3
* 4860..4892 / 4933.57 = 0.076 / 3336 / 253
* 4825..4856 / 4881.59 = 0.067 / 3612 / 241.1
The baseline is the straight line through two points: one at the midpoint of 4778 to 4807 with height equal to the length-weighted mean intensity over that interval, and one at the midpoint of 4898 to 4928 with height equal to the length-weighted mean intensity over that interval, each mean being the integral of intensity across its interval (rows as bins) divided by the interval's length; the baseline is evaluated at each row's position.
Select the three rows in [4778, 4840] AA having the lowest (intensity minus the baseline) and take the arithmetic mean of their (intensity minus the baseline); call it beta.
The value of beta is -28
